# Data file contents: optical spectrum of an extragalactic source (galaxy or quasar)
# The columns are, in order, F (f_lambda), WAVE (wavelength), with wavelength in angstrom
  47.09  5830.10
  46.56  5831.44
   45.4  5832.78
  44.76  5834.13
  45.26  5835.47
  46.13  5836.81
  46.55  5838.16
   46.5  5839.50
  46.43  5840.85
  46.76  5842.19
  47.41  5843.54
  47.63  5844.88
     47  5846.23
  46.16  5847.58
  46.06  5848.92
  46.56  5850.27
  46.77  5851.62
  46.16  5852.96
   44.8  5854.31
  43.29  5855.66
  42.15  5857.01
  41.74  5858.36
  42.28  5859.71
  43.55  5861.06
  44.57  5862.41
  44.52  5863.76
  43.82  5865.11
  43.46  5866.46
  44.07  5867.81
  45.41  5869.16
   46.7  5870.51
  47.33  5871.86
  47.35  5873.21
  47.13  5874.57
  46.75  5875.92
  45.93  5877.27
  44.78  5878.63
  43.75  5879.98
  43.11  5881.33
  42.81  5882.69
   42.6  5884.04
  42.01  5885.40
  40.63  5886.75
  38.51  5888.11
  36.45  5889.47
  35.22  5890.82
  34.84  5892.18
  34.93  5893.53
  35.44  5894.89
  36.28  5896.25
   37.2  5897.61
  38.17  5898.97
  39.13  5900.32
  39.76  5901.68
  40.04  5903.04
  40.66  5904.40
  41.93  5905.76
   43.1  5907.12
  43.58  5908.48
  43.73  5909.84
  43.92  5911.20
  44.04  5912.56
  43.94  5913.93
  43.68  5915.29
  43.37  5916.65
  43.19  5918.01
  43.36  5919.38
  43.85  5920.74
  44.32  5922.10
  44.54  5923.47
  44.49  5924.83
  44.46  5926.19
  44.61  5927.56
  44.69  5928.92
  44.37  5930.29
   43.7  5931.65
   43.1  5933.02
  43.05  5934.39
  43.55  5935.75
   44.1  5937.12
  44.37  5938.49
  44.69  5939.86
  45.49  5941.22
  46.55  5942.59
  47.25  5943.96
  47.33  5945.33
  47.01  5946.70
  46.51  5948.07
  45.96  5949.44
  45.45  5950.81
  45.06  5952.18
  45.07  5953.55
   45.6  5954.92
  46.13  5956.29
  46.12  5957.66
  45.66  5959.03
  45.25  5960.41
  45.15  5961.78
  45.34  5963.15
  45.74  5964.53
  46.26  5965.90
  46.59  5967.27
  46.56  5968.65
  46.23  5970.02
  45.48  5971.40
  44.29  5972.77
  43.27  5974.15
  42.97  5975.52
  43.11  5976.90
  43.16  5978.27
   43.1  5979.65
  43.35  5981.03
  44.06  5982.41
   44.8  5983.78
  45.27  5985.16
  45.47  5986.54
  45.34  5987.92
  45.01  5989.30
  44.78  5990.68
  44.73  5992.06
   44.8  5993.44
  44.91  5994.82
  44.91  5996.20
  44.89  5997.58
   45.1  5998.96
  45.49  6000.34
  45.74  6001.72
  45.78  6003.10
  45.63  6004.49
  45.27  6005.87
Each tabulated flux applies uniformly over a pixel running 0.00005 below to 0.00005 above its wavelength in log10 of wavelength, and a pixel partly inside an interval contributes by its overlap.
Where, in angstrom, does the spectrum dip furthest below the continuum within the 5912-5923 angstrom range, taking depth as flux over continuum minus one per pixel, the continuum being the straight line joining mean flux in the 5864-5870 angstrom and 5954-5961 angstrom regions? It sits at 5918.01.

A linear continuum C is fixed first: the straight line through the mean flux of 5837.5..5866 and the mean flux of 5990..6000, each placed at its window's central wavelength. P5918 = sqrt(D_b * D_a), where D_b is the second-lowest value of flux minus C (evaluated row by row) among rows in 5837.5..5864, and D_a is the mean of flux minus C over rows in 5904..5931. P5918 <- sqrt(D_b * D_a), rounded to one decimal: 2.1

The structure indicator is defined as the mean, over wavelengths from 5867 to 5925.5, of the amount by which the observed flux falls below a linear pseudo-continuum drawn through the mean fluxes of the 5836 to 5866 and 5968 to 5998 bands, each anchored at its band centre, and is 2.9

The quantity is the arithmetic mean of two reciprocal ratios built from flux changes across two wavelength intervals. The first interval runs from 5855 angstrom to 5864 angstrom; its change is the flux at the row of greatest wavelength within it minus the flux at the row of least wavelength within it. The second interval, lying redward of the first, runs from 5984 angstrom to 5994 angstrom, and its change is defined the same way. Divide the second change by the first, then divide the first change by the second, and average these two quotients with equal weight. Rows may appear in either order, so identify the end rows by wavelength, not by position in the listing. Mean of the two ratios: -1.5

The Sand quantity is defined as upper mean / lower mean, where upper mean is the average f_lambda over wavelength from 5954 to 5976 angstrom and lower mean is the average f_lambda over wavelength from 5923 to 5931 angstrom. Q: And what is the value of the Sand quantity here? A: 1.02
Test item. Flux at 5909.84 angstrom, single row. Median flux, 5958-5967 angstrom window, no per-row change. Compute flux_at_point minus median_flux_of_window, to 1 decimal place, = -1.8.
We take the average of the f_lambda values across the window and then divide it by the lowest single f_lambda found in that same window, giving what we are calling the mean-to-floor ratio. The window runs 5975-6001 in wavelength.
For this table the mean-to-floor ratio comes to 1.04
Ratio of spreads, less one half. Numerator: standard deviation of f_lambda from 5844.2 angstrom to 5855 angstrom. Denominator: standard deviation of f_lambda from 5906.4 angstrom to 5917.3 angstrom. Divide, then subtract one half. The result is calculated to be 2.1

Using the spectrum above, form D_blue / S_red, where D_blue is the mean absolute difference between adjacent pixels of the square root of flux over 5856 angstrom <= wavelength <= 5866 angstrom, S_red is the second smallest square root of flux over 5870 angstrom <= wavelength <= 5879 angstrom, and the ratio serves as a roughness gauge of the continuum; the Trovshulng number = 0.0075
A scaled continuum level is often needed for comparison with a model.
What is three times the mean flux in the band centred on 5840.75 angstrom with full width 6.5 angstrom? 140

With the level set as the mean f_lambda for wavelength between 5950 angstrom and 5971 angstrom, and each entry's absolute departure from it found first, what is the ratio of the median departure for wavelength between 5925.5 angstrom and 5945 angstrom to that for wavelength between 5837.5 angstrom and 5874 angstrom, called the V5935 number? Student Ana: 1.1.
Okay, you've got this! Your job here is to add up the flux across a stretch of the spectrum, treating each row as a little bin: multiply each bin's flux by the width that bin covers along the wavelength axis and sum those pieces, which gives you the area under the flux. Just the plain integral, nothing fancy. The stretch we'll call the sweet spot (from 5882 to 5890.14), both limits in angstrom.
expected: 329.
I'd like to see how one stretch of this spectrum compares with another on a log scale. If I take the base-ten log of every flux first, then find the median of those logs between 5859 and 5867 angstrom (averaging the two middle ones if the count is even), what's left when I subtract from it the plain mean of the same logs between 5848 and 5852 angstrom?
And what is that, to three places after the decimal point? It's -0.027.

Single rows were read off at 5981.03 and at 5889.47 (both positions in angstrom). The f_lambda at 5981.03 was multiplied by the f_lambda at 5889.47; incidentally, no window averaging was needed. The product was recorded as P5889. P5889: 1580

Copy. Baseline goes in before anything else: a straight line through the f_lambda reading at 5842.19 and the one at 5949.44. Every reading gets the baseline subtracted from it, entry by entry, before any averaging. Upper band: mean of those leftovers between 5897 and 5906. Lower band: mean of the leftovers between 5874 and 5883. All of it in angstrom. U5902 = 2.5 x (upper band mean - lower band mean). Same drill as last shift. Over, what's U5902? -13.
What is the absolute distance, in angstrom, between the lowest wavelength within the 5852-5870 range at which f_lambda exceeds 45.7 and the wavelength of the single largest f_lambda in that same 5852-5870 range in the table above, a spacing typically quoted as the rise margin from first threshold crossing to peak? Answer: 0.0 angstrom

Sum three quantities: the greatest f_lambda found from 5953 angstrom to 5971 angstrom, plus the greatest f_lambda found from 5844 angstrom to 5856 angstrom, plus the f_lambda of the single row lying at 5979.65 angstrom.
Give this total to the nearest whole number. 137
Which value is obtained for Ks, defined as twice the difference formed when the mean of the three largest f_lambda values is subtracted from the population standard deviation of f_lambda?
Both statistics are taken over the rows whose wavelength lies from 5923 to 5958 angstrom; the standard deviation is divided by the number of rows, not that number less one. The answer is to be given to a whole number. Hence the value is -92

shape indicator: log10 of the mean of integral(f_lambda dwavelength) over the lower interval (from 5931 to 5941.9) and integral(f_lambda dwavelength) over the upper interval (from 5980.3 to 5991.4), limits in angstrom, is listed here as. 2.688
